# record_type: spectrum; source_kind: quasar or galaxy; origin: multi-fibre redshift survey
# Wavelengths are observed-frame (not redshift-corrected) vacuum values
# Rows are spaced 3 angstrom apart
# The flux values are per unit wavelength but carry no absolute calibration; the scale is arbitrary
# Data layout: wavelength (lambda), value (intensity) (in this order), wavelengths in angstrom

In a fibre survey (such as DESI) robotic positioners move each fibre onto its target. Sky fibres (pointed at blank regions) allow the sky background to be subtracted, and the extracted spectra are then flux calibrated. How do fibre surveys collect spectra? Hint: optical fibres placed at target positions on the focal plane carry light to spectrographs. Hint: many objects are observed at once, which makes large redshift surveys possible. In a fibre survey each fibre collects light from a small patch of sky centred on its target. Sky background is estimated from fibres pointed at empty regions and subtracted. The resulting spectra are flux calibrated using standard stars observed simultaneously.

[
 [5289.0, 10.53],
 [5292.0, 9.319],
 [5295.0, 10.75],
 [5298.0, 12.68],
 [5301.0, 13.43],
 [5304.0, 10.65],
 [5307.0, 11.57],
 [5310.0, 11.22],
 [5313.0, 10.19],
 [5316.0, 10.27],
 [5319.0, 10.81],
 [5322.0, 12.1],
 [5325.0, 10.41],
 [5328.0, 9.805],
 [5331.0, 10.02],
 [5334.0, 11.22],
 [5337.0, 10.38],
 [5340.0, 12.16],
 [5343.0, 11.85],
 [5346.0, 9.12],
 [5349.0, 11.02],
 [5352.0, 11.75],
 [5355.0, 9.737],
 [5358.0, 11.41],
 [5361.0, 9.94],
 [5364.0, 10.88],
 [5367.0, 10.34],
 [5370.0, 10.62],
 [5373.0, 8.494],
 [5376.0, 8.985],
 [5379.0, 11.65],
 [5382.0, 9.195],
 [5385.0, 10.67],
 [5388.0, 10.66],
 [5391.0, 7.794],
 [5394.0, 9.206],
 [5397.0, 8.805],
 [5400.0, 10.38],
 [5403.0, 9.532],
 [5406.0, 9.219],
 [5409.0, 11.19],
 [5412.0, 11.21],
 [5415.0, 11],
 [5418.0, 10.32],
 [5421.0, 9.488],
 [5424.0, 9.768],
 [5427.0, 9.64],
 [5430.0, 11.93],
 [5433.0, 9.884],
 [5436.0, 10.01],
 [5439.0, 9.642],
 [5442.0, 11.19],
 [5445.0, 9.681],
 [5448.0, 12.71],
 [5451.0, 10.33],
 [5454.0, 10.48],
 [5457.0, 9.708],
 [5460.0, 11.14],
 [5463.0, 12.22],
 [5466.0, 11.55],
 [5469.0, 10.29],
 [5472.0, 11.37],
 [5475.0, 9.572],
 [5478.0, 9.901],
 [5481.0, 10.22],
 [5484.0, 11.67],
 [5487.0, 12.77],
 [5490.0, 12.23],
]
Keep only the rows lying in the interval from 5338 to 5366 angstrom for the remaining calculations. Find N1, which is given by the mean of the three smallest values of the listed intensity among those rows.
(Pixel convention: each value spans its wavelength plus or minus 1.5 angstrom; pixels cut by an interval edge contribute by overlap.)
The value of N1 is 9.6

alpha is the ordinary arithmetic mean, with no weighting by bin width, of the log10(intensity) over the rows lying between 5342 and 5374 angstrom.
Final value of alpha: 1.02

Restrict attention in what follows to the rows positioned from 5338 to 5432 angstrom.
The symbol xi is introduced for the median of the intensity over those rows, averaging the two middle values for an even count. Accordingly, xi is 10.3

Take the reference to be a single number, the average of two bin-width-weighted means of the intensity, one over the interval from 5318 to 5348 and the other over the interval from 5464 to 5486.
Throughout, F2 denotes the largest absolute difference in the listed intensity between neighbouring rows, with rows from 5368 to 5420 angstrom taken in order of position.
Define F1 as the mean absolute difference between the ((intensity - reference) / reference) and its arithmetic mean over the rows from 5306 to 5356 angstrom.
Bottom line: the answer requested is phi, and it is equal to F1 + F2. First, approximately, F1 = 0.071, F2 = 2.87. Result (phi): 2.94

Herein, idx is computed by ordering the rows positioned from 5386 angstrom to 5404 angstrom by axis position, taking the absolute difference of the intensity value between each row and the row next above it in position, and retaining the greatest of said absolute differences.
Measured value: 2.9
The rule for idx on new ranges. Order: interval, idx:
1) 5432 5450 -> 3.0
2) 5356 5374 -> 2.1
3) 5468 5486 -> 1.8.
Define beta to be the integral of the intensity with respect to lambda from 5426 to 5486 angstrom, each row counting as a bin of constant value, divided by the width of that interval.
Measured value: 10.7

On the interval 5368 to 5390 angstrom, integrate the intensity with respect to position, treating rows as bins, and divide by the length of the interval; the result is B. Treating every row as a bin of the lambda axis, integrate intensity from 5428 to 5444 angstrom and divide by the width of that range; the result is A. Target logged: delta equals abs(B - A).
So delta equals 0.5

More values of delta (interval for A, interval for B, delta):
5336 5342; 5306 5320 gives 0.6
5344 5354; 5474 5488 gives 0.2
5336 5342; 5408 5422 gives 0.7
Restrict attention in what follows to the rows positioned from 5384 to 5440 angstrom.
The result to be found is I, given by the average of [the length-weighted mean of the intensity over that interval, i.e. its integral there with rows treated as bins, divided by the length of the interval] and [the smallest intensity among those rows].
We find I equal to 8.9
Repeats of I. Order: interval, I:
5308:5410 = 9.1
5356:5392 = 8.9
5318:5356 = 10.0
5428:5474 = 10.2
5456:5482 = 10.1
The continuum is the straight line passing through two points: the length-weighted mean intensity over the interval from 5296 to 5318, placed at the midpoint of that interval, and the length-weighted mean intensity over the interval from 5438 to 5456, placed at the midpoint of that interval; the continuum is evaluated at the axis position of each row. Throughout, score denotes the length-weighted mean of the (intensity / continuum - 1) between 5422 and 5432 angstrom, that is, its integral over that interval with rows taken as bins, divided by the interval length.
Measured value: -0.04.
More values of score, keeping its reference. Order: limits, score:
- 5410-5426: -0.04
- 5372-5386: -0.11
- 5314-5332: -0.07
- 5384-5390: -0.05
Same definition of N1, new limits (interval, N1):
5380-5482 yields 8.6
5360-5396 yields 8.4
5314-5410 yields 8.4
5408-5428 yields 9.6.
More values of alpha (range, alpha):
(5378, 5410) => 0.99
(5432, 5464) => 1.02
